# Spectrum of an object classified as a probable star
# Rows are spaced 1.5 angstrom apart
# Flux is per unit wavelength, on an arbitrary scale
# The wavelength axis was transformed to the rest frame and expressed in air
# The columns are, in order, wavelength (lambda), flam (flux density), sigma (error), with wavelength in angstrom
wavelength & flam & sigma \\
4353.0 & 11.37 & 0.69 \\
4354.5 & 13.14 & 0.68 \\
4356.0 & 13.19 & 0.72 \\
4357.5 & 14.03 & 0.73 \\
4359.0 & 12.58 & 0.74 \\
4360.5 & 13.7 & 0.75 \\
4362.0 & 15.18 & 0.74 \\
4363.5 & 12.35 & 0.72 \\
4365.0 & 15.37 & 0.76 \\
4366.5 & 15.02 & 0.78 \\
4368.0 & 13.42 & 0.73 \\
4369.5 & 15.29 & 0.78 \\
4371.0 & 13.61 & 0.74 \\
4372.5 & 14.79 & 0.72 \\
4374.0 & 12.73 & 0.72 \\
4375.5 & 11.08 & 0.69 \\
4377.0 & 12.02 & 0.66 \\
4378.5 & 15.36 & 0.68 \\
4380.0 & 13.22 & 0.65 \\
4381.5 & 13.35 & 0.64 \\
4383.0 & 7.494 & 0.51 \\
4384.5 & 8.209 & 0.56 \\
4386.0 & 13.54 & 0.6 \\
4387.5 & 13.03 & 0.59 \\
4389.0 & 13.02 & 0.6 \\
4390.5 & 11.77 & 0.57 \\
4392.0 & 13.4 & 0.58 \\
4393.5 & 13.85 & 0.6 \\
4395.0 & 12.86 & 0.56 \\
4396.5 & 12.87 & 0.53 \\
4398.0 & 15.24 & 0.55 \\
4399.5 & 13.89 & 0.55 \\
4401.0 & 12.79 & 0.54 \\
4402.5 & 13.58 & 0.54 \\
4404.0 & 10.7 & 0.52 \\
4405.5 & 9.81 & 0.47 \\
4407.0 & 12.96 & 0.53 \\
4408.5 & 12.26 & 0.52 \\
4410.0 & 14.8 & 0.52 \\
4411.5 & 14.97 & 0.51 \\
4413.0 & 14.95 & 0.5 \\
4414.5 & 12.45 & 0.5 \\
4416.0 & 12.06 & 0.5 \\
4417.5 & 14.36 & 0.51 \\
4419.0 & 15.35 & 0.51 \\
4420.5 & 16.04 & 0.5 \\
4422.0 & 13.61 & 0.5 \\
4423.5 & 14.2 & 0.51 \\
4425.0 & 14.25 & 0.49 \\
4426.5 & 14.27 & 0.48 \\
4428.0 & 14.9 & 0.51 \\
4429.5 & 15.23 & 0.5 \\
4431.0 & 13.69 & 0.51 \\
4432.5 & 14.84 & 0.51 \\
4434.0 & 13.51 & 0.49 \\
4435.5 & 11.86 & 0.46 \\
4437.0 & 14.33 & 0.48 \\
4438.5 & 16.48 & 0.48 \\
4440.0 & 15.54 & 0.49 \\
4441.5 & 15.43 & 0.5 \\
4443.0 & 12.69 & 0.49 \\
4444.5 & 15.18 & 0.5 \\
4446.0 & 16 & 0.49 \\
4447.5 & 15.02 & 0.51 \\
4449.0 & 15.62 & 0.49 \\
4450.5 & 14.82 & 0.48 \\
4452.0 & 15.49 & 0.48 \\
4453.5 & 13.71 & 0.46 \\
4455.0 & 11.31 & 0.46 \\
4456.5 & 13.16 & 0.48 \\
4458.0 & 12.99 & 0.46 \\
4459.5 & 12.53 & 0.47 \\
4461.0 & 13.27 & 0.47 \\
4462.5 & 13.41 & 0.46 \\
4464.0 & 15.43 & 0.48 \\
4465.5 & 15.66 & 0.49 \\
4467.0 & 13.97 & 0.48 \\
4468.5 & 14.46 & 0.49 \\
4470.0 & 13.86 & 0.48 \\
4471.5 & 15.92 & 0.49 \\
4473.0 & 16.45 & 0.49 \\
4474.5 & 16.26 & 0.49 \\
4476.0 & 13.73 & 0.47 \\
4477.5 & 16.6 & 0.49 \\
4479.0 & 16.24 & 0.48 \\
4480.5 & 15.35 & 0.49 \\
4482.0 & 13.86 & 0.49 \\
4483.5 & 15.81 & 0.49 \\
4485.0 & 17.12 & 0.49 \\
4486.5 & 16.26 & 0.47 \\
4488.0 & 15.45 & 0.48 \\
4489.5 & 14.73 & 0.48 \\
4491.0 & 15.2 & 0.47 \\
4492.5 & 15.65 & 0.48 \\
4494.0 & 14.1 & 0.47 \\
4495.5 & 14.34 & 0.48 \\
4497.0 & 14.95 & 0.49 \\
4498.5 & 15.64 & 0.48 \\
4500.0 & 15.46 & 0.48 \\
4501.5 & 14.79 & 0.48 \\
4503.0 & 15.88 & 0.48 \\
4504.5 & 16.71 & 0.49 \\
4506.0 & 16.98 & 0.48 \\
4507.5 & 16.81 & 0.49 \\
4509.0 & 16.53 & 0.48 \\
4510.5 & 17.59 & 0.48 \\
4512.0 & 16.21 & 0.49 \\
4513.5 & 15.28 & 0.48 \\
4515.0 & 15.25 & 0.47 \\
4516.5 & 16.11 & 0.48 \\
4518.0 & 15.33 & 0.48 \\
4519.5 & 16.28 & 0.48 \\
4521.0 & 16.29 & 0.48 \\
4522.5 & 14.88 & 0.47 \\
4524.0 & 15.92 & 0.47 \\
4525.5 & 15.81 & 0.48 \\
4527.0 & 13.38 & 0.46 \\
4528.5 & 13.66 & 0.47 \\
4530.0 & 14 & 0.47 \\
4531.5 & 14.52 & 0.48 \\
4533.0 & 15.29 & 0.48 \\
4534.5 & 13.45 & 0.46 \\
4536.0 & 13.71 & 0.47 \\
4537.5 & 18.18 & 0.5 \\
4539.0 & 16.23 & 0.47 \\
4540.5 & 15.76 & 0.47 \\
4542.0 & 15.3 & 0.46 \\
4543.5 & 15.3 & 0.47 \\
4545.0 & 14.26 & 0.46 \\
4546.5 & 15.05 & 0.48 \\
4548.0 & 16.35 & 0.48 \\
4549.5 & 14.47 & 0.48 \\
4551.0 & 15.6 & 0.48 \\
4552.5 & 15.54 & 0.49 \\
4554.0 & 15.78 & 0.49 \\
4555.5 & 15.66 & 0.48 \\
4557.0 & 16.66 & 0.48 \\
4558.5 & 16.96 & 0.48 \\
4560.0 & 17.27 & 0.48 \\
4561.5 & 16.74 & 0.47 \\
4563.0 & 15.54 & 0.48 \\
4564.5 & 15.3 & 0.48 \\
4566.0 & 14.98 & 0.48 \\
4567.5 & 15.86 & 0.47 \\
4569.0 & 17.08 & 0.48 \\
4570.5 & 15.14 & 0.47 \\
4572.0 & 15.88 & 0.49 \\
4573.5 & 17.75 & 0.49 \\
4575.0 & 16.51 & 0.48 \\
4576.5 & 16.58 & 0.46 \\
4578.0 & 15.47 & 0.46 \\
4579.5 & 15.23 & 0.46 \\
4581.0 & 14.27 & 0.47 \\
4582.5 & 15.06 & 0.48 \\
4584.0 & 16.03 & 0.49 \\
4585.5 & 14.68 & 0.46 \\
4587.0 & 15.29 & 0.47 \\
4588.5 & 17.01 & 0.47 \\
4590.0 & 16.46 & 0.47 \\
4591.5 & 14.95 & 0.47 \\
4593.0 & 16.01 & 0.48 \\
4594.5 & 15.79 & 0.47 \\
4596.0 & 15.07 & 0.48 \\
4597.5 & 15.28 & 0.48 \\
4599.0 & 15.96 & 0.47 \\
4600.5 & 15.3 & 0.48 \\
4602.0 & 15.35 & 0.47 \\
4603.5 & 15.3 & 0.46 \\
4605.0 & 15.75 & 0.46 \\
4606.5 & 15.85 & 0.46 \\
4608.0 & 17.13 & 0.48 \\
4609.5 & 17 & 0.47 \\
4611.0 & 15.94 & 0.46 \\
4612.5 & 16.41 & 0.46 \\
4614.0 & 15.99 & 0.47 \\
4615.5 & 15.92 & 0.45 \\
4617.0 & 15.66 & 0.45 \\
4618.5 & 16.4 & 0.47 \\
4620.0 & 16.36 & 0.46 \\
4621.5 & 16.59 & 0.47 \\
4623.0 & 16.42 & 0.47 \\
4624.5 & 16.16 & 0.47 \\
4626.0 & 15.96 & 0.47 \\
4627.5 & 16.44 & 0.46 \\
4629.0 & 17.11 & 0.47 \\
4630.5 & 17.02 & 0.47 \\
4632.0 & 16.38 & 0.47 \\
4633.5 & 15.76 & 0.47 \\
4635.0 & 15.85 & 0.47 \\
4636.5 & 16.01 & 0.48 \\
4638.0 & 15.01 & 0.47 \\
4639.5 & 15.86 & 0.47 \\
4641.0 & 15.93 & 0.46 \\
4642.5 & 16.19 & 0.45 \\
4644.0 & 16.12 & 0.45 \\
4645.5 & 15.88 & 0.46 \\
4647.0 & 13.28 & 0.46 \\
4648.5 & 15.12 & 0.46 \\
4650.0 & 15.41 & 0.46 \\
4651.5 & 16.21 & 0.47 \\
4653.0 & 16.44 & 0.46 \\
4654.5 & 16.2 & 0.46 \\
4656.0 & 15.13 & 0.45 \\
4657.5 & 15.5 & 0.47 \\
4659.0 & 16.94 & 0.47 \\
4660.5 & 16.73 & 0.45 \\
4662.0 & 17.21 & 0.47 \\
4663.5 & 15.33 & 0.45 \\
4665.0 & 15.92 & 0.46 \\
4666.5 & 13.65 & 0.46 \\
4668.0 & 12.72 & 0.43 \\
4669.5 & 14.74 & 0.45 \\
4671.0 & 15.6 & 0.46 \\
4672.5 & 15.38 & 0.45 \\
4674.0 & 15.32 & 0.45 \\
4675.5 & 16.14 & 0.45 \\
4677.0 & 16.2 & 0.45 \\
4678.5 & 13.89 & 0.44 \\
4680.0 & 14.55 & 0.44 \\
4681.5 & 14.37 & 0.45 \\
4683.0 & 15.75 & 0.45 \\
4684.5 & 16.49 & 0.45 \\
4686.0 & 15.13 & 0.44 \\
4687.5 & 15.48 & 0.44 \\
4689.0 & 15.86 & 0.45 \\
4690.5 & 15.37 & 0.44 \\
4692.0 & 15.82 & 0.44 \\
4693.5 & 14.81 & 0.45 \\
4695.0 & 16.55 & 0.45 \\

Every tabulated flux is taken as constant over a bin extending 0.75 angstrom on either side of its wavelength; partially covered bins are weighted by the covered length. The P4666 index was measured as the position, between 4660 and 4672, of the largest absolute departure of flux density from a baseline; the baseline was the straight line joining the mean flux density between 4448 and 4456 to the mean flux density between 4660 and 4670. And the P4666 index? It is 4668.0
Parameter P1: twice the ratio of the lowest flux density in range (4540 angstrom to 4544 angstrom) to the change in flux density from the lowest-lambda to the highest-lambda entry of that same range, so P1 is -67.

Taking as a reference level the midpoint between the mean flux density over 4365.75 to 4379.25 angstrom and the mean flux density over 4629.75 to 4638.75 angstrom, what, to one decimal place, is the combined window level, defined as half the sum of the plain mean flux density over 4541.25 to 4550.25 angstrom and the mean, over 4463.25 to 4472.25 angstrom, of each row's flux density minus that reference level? 7.6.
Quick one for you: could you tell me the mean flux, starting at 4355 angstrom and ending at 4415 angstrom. 13.1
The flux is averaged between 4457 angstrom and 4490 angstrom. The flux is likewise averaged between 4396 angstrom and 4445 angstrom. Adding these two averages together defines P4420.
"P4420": 28.9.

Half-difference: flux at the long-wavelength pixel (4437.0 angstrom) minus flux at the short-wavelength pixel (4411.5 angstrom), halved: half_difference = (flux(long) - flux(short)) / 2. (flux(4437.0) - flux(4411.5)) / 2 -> -0.32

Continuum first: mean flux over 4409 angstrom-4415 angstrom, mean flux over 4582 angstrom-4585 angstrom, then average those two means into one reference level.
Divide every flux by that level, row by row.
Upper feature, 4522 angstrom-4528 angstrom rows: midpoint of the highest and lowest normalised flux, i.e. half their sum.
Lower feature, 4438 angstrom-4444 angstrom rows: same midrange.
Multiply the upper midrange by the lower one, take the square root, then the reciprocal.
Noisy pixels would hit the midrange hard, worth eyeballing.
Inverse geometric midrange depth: 1.02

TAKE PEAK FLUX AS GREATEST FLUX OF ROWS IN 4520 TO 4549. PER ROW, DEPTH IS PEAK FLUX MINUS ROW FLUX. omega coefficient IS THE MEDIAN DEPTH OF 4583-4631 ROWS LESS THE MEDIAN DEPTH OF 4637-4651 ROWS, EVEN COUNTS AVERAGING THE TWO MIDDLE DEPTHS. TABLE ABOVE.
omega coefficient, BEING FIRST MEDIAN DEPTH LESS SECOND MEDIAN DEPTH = -0.1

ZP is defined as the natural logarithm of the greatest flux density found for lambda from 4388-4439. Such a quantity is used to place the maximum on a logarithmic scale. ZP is 2.802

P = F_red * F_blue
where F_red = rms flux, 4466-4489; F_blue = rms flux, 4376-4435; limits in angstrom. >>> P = 208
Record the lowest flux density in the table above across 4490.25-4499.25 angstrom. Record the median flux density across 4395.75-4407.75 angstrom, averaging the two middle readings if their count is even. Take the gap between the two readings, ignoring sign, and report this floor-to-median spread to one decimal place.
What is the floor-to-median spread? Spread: 1.2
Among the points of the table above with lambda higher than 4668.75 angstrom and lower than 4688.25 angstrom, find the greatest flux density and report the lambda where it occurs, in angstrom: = 4684.5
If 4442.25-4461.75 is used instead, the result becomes 4446.0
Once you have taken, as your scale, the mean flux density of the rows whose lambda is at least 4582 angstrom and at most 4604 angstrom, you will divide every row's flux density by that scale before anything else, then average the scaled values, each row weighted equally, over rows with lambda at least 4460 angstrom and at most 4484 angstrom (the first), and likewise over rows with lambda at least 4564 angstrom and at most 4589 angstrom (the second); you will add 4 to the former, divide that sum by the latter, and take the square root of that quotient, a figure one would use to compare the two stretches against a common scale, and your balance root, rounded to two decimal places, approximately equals 2.21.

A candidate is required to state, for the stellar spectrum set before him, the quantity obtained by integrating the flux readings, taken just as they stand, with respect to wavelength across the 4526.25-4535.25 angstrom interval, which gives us 126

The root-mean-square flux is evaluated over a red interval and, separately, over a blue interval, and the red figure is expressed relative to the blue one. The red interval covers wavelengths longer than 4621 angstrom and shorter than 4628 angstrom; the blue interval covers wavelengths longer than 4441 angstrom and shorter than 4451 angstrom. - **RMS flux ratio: 1.09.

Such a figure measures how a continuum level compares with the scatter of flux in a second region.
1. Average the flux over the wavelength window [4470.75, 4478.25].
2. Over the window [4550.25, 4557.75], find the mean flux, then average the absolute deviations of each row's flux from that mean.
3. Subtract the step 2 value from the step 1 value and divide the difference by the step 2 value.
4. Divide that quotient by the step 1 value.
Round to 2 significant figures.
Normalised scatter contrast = 3.0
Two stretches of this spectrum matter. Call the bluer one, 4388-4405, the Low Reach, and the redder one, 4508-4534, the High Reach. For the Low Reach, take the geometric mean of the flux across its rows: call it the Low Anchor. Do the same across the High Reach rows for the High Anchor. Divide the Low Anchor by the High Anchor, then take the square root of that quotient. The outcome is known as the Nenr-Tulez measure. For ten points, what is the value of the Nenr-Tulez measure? 0.92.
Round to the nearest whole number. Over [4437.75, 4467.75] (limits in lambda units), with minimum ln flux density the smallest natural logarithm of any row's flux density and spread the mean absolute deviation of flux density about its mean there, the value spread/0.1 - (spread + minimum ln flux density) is 9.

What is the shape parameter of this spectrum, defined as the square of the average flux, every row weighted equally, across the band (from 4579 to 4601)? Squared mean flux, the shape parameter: 240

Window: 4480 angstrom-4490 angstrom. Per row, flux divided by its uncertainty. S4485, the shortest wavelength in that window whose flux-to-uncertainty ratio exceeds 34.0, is 4485.0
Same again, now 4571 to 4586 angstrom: 4573.5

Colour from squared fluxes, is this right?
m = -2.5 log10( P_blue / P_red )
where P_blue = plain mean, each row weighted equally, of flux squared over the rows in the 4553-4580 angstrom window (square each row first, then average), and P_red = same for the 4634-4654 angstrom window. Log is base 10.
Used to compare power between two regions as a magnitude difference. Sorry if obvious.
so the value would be -0.07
